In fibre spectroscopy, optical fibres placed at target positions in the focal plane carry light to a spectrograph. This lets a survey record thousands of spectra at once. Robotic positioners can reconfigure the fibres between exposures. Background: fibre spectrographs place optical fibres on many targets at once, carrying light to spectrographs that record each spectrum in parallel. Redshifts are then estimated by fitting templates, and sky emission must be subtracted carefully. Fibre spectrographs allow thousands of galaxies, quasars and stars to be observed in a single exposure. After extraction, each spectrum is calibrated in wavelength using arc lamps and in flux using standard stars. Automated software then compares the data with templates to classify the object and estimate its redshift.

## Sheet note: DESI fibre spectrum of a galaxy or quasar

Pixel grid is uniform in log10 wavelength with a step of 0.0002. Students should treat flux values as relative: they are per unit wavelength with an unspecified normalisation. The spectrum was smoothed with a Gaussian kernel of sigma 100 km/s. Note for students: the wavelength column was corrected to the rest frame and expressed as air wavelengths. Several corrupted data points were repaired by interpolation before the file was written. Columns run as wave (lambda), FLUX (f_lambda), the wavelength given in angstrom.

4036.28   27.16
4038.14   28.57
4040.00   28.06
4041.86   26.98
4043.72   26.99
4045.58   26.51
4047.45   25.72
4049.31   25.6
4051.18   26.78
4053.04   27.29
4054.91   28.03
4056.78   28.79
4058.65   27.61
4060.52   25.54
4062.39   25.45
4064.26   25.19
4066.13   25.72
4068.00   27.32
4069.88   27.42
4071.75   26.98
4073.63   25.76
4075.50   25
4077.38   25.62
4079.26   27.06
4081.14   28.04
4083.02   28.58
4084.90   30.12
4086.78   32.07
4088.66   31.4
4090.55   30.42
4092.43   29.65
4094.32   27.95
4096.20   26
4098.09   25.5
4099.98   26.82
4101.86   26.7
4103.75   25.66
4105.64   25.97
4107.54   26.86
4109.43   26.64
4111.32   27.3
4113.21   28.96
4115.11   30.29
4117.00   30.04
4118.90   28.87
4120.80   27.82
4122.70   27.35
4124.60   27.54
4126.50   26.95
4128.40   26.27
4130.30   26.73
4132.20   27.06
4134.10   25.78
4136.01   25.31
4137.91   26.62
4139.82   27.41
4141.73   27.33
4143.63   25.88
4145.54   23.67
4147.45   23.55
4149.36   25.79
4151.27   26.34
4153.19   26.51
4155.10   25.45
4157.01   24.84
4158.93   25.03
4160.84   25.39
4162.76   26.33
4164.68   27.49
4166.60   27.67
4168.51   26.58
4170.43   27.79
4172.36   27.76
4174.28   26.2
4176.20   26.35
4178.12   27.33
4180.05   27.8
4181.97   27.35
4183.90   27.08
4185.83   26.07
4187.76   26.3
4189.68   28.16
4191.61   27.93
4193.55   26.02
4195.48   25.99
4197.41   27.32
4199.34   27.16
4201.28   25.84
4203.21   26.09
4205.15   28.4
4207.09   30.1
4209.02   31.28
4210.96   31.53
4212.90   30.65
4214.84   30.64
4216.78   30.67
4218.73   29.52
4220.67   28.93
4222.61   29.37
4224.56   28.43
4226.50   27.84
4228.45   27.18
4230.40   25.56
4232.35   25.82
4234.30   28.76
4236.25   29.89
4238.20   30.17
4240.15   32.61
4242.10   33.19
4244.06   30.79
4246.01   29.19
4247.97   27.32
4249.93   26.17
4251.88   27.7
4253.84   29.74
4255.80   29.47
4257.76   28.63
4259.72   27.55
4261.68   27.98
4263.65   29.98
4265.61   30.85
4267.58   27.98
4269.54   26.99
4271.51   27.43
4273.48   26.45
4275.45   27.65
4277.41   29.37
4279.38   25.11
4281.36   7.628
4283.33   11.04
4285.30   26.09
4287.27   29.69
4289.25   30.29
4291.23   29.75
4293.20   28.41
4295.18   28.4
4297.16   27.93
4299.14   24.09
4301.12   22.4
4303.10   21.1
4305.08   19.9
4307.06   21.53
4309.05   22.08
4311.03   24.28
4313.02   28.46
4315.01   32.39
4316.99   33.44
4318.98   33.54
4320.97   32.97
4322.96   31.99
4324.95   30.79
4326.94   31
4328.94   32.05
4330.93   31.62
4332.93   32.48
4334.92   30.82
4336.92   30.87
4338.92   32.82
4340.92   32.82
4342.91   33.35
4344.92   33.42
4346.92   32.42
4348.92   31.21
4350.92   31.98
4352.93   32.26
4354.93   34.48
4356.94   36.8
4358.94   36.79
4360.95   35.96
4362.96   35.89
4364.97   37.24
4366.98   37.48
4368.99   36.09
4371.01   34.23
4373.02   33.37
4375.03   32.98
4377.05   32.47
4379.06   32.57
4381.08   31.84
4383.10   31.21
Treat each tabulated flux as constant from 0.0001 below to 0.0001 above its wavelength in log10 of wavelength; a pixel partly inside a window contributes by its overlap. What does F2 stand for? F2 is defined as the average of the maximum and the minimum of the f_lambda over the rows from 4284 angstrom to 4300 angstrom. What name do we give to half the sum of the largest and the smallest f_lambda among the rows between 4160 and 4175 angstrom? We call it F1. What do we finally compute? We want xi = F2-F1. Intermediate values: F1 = 26.6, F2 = 27.2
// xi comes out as 0.6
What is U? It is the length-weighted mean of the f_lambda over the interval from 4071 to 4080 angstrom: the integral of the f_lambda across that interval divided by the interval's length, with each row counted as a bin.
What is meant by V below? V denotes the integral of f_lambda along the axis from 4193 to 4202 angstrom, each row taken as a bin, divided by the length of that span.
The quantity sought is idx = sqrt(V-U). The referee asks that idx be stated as 0.7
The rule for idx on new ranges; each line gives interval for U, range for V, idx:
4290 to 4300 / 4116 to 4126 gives 0.7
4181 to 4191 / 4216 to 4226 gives 1.5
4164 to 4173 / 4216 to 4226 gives 1.4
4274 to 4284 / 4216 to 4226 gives 2.9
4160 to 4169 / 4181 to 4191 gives 0.6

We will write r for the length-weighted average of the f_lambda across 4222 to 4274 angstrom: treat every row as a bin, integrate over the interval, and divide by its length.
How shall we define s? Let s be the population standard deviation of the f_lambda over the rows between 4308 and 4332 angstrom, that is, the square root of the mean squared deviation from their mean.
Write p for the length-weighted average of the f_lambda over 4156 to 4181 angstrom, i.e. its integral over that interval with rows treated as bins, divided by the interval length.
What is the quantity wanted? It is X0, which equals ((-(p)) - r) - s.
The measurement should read -58.8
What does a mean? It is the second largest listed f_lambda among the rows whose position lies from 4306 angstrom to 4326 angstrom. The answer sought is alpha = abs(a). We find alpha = 33.4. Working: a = 33.44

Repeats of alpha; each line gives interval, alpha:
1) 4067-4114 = 31.4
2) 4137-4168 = 27.5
